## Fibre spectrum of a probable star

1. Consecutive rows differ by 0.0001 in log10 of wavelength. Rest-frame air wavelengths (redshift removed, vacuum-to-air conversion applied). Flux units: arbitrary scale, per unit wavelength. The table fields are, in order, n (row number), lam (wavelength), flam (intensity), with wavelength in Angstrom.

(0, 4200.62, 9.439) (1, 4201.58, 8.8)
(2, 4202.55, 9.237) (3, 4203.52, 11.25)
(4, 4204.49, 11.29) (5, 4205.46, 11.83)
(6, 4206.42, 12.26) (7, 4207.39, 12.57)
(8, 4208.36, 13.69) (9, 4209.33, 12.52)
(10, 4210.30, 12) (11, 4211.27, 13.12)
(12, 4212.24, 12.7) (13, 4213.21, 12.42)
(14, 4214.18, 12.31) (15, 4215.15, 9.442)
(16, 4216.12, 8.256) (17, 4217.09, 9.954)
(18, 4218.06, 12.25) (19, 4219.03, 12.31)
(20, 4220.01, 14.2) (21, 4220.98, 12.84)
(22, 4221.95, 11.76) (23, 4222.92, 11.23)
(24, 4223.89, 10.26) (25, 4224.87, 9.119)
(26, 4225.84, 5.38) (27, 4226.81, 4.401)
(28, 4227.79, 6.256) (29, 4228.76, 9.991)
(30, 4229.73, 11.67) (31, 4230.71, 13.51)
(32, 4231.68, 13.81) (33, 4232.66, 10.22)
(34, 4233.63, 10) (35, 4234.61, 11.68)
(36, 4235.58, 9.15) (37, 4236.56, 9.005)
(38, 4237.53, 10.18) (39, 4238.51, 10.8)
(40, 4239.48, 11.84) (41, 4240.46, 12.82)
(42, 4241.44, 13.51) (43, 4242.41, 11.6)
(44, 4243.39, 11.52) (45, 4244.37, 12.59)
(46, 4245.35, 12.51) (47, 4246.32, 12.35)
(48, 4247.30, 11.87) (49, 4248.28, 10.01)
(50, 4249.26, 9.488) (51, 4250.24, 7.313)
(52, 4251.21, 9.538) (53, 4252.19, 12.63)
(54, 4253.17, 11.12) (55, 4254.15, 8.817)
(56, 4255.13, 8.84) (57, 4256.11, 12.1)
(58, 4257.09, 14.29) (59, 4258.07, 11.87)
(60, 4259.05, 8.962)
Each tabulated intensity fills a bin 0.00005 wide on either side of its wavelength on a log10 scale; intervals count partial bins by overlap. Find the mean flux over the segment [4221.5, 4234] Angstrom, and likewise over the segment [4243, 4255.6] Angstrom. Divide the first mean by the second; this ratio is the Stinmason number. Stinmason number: 0.92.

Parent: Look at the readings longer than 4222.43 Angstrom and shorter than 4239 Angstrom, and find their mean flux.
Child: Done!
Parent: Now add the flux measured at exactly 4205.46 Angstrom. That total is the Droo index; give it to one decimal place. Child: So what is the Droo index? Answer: 21.6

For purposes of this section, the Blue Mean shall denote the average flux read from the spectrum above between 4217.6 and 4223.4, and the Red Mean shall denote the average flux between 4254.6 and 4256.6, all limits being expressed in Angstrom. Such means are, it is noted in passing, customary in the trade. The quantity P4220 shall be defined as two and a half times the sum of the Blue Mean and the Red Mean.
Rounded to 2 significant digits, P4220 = 57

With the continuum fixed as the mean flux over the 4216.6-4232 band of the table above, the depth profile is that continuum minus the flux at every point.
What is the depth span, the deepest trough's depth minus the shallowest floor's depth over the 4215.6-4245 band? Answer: 10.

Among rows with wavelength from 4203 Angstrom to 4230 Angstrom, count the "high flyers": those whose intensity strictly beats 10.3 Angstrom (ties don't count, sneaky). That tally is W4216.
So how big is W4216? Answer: 19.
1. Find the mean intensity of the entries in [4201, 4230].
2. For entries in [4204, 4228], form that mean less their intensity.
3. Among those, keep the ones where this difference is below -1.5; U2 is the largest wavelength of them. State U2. 4220.98 Angstrom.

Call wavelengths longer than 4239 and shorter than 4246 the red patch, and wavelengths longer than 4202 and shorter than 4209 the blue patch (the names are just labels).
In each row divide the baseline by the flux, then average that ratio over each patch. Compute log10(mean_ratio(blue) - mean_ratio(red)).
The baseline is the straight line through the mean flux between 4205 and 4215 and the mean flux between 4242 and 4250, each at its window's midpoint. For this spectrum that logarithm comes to -0.8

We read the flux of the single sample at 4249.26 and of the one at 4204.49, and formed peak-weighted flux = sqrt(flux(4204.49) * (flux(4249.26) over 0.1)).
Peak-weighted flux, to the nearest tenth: 32.7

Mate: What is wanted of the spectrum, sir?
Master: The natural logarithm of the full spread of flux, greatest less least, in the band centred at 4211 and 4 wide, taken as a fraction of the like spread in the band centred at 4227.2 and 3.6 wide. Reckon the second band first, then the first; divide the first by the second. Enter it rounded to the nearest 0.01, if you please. -1.61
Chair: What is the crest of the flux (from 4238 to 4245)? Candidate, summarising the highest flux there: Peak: 13.51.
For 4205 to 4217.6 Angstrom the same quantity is 13.69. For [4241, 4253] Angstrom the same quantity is 13.51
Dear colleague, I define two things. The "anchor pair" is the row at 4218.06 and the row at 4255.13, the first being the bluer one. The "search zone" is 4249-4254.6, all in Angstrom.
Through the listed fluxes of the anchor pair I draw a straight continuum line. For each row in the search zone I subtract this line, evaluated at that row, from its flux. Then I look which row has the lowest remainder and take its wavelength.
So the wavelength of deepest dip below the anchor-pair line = 4250.24 Angstrom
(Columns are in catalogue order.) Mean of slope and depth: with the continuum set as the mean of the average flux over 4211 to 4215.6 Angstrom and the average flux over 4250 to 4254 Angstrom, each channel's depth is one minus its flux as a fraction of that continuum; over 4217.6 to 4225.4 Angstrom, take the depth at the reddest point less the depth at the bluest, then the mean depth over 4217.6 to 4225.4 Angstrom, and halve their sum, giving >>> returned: 0.11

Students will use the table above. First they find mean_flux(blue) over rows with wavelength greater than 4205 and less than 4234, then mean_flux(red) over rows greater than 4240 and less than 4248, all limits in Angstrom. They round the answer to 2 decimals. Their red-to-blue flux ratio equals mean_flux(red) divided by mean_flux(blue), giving 1.11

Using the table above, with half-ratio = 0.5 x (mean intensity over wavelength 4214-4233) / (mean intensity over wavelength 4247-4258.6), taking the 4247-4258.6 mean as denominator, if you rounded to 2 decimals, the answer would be 0.49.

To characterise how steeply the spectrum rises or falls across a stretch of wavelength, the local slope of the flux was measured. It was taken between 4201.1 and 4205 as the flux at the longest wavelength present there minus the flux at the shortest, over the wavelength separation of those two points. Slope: 0.9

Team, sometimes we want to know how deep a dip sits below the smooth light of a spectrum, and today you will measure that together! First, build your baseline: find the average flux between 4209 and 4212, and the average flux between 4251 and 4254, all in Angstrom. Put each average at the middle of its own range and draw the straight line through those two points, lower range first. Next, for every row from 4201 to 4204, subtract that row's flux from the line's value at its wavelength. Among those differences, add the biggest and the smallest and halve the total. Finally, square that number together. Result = 8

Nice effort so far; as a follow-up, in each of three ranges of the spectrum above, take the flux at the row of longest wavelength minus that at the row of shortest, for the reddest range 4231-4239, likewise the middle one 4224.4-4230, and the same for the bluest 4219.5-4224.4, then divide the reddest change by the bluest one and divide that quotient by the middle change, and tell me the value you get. 0.30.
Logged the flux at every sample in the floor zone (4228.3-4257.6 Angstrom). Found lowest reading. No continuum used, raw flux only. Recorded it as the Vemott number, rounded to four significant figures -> 7.313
